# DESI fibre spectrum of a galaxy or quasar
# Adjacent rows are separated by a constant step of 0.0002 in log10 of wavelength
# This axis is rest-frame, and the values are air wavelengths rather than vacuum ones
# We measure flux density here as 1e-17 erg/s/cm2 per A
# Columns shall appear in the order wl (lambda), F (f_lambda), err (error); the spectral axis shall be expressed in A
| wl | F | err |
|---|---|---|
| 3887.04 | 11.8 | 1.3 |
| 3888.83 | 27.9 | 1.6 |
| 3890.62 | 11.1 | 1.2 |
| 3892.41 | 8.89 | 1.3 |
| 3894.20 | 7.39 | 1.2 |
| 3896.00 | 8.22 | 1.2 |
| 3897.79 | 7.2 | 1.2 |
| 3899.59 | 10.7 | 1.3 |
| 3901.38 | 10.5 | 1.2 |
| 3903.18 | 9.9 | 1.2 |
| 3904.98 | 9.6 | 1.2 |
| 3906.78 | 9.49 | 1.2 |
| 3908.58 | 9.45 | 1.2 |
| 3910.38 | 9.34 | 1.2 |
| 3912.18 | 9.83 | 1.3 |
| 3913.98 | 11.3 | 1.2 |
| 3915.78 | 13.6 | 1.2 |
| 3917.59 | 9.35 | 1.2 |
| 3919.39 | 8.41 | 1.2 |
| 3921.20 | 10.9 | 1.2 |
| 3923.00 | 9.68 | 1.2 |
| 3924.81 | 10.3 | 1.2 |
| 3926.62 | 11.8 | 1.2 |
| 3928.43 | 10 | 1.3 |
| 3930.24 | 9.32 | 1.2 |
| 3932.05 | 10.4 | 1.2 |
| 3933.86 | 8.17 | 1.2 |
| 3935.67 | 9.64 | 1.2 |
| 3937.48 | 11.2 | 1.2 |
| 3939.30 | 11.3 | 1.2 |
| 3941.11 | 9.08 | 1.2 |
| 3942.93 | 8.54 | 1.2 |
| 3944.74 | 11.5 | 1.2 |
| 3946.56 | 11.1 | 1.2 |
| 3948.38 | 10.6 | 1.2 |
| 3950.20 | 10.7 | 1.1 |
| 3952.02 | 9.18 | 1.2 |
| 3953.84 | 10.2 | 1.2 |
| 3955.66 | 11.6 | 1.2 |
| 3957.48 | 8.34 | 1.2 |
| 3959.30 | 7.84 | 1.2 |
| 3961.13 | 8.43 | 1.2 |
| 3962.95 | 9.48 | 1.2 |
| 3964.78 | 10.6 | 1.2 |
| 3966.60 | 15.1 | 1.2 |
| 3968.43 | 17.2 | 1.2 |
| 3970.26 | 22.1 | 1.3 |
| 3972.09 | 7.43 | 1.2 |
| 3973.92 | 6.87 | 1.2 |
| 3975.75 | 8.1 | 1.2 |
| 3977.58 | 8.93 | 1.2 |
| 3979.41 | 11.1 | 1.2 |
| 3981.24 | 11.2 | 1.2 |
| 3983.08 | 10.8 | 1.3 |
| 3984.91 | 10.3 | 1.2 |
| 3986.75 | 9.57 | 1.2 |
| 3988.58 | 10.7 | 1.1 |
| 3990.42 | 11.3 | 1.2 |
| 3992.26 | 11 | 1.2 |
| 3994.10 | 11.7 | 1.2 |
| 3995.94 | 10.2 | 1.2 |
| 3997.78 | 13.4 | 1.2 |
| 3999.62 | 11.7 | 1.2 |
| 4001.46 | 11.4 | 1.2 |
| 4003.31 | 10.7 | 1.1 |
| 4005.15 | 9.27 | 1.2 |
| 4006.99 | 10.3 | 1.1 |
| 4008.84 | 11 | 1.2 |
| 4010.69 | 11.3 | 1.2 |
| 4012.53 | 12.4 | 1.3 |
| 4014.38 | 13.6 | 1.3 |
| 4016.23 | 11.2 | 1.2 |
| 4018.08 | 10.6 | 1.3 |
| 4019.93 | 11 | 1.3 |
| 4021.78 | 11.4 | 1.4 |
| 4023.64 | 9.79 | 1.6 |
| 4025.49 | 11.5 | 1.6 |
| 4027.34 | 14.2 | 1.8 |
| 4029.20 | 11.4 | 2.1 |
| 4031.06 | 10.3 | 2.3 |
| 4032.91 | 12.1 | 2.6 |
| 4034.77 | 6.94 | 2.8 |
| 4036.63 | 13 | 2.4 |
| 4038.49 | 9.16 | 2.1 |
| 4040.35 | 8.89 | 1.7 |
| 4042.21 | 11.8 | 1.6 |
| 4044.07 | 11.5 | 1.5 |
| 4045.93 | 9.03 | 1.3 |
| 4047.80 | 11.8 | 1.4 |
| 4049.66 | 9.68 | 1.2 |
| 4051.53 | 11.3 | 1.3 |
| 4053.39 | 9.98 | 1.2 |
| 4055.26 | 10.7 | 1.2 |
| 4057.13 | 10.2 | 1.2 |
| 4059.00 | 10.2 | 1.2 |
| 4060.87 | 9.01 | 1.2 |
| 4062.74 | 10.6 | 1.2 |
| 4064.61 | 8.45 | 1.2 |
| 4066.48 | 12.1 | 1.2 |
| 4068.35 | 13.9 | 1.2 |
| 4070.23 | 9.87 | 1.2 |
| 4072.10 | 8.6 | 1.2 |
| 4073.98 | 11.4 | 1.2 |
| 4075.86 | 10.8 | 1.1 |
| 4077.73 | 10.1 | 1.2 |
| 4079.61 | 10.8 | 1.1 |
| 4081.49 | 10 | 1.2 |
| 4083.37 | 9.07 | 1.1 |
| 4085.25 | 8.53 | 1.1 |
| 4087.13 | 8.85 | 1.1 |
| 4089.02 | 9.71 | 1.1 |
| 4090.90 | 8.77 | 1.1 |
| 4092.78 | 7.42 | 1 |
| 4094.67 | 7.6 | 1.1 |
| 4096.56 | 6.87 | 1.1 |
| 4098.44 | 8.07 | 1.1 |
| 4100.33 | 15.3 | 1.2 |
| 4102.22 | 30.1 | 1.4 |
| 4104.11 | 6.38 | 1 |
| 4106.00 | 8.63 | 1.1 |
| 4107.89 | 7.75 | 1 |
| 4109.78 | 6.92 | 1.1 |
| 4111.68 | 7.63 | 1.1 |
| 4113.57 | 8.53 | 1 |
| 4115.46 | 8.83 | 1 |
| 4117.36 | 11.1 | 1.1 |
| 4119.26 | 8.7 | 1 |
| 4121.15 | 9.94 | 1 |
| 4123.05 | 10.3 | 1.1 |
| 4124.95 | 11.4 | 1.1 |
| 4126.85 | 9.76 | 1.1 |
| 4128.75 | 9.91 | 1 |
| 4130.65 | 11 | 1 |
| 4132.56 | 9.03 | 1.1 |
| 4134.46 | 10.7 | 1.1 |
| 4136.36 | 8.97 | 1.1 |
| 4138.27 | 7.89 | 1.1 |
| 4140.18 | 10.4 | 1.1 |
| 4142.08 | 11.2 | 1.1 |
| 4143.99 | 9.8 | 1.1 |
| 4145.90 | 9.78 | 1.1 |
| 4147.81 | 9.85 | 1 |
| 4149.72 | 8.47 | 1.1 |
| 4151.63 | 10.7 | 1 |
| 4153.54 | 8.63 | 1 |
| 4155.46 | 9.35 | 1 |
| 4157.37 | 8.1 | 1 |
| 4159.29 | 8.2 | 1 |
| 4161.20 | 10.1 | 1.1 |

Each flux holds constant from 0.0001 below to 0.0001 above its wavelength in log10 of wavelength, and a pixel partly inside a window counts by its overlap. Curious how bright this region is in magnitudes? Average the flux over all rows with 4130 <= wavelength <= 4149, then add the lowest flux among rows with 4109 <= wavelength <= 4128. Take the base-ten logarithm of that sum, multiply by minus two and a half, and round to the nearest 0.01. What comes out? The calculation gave -3.06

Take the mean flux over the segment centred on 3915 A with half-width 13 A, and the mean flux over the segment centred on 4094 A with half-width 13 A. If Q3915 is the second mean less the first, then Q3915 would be 0.17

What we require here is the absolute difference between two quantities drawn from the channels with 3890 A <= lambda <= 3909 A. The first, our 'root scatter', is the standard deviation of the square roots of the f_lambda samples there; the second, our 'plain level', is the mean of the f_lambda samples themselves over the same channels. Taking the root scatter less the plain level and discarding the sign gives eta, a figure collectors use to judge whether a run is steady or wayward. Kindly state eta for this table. 9.1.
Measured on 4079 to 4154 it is 9.4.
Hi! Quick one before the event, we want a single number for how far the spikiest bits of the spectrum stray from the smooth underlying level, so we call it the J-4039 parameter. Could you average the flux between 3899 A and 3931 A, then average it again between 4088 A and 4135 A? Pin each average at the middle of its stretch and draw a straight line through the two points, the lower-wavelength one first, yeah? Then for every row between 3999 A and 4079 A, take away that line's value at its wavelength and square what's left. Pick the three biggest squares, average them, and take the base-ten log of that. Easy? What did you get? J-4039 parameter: 1.17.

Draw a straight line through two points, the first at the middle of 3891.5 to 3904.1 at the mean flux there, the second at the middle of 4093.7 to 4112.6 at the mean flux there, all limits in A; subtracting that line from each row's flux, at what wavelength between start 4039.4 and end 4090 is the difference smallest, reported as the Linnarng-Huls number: 4085.25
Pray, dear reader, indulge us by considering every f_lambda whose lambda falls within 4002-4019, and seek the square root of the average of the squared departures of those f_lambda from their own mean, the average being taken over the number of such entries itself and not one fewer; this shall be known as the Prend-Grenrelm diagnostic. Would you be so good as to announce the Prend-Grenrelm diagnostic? 1.2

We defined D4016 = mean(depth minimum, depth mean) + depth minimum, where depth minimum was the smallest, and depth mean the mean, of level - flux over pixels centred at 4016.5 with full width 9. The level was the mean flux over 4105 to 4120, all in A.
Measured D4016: -9.3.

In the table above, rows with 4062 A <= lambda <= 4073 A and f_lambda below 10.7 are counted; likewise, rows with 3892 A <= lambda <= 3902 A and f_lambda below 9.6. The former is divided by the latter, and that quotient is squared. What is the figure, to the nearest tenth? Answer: 1.0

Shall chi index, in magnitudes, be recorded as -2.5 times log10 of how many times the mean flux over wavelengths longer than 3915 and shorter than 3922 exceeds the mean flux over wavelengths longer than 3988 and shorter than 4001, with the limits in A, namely 0.09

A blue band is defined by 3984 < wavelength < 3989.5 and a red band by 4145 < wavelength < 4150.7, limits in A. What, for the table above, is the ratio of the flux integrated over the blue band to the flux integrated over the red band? 1.05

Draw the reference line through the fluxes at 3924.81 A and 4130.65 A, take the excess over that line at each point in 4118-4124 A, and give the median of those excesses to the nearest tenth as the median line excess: -1.0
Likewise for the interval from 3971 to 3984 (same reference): -1.5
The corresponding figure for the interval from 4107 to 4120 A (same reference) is -2.4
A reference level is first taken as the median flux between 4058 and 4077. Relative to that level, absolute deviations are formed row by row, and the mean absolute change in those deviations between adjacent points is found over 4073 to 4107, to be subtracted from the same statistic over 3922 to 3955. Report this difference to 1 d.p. -1.8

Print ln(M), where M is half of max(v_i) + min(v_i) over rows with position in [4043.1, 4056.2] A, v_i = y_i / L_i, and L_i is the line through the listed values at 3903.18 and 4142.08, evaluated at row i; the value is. -0.025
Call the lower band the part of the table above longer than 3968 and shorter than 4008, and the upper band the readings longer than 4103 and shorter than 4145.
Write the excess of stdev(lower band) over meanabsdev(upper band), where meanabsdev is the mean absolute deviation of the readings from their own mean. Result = 2.0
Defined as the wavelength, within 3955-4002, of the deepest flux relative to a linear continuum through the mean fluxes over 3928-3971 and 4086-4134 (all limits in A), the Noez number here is 3973.92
